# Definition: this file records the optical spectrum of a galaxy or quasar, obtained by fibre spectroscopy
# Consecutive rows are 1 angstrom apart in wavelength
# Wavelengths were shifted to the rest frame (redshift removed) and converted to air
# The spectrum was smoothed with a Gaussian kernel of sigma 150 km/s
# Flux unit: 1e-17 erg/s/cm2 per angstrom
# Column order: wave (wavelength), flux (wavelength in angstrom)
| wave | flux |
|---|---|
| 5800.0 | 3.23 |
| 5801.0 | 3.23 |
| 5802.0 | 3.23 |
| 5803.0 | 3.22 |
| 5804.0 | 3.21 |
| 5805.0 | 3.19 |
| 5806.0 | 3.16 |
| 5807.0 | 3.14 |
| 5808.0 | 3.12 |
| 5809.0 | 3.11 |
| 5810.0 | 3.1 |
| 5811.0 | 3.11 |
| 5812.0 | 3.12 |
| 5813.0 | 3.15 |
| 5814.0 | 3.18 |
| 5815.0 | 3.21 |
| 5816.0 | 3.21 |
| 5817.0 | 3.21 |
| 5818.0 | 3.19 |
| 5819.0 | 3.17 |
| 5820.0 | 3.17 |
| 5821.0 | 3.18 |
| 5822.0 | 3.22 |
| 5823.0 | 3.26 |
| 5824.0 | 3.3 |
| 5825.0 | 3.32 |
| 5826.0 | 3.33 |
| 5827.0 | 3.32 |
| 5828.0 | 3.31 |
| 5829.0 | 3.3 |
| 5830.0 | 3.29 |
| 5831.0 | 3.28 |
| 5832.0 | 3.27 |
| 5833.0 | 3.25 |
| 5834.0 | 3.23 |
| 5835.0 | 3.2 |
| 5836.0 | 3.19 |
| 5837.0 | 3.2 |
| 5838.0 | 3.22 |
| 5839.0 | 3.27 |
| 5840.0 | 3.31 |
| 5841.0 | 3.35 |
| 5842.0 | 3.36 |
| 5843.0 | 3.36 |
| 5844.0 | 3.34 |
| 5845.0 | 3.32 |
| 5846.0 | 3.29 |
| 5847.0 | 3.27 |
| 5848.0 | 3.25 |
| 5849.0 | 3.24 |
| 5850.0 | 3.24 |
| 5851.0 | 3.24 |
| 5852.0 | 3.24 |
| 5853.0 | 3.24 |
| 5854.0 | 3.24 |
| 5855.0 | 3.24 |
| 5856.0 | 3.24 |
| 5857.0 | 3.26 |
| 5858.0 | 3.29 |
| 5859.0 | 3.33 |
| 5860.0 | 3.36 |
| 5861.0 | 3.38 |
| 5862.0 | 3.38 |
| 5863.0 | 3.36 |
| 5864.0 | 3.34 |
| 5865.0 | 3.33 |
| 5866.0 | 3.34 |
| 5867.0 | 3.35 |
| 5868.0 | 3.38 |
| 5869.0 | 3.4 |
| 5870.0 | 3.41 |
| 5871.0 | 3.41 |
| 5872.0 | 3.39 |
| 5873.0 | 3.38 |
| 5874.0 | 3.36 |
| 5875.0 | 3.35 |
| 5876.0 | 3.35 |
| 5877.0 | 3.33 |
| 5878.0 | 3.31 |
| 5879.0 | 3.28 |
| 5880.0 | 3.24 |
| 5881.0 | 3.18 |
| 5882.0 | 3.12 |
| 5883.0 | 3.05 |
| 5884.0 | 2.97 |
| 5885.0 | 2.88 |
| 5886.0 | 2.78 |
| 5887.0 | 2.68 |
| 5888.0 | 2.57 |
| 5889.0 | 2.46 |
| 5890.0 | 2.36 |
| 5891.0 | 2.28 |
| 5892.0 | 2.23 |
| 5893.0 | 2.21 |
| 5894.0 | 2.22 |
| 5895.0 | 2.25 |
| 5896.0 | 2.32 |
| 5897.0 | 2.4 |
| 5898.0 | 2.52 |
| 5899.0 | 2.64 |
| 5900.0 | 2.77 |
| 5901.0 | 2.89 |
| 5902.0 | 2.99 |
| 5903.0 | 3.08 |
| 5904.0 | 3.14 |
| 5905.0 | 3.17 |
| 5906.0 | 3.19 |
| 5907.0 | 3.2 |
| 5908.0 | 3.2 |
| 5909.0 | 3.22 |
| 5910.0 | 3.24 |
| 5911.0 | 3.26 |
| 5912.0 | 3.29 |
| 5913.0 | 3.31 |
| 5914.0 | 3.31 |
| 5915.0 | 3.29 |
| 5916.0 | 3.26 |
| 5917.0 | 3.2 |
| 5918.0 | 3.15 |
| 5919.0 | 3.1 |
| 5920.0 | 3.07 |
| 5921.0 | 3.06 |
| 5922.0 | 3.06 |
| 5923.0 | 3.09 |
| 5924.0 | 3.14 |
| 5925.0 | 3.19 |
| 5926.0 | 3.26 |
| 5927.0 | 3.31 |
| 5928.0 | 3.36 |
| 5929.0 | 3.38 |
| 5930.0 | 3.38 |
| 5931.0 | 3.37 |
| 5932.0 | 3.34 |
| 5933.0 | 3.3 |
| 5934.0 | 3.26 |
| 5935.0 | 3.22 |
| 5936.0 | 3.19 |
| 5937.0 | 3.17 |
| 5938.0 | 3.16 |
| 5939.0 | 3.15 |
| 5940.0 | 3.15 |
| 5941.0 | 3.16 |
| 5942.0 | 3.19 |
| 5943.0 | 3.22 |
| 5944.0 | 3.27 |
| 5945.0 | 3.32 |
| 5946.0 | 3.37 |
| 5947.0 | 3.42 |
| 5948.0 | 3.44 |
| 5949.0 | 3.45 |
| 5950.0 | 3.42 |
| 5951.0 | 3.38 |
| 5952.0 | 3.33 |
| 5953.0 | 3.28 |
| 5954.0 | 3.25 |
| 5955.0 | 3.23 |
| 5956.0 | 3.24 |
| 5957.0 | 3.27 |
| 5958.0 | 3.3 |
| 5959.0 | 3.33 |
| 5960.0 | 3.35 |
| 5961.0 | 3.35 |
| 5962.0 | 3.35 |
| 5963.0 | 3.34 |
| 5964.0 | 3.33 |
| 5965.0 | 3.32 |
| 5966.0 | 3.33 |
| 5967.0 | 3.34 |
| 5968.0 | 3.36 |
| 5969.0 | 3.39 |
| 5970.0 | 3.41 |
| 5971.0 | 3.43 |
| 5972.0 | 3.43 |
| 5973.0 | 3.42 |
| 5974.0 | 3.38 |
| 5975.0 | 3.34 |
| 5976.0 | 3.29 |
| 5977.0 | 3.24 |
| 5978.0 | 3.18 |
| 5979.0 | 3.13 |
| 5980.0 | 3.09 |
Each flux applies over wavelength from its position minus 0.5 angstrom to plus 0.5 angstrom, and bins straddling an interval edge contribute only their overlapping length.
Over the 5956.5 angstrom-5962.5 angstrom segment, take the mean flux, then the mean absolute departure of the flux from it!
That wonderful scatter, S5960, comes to 0.027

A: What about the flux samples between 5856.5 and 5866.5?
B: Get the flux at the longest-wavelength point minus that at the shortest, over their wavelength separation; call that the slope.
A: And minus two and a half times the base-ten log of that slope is 5.1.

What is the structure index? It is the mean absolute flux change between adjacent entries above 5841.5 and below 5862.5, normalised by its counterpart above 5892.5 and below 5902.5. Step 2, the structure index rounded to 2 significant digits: 0.15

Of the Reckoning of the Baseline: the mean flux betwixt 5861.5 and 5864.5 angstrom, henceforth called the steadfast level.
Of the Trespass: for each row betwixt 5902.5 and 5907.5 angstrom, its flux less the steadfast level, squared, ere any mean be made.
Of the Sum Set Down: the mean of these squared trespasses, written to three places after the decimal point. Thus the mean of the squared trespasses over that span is 0.043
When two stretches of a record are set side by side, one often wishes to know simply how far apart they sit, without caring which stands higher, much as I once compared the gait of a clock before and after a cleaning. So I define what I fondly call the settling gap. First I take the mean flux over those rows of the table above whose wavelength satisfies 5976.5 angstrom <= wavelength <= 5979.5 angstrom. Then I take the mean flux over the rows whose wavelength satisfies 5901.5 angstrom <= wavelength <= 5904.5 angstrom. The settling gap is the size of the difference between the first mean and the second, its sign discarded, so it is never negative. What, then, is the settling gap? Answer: 0.11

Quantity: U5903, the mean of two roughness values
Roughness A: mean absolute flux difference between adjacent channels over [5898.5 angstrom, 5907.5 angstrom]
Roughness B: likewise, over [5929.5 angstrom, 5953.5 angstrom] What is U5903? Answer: 0.050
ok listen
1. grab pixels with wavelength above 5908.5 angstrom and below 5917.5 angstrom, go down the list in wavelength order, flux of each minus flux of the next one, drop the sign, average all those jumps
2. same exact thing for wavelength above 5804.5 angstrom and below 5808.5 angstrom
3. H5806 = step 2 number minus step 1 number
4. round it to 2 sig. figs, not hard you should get -0.0017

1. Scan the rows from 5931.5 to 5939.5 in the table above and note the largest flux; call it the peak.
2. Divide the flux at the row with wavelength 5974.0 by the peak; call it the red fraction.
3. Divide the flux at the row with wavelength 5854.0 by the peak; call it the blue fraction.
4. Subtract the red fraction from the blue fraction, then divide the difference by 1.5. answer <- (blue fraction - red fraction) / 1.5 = -0.028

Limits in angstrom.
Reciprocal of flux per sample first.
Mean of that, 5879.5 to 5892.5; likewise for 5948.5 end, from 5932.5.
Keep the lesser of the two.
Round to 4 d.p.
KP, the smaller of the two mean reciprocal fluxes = 0.3080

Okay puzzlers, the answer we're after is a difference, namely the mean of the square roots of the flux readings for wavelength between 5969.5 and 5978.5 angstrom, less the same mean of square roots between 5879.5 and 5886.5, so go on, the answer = 0.089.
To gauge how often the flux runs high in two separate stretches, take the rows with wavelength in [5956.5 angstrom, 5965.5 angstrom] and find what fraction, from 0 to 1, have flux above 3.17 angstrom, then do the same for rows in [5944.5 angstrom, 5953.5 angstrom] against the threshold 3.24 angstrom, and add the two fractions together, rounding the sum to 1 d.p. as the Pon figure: 2.0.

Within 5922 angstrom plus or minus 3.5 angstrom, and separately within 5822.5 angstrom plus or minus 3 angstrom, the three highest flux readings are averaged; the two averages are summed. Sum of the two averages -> 6.44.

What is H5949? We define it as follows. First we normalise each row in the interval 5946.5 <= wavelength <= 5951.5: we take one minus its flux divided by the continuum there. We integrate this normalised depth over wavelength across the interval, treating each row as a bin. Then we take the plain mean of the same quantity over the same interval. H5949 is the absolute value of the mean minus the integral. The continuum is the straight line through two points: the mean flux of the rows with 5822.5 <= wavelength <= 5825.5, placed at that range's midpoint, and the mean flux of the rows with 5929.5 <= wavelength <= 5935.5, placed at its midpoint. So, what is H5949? 0.130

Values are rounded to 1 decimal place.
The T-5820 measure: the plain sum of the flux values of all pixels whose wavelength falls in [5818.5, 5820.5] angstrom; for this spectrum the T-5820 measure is 6.3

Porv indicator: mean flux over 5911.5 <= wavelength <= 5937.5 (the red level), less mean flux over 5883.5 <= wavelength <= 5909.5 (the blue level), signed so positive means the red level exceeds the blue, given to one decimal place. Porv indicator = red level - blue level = 0.5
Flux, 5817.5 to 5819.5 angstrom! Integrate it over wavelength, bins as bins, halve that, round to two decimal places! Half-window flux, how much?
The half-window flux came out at 3.18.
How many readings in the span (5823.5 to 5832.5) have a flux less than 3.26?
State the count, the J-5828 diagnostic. 0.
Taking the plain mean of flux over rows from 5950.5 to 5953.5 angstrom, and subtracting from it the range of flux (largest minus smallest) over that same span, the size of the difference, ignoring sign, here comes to 3.23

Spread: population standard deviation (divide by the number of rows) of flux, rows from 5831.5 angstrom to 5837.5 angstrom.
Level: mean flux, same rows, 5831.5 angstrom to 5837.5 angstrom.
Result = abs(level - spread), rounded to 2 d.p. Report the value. 3.19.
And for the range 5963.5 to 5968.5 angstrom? 3.32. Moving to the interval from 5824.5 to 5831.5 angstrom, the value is 3.29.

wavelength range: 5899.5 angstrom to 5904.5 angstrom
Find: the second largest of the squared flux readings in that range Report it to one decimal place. 9.5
